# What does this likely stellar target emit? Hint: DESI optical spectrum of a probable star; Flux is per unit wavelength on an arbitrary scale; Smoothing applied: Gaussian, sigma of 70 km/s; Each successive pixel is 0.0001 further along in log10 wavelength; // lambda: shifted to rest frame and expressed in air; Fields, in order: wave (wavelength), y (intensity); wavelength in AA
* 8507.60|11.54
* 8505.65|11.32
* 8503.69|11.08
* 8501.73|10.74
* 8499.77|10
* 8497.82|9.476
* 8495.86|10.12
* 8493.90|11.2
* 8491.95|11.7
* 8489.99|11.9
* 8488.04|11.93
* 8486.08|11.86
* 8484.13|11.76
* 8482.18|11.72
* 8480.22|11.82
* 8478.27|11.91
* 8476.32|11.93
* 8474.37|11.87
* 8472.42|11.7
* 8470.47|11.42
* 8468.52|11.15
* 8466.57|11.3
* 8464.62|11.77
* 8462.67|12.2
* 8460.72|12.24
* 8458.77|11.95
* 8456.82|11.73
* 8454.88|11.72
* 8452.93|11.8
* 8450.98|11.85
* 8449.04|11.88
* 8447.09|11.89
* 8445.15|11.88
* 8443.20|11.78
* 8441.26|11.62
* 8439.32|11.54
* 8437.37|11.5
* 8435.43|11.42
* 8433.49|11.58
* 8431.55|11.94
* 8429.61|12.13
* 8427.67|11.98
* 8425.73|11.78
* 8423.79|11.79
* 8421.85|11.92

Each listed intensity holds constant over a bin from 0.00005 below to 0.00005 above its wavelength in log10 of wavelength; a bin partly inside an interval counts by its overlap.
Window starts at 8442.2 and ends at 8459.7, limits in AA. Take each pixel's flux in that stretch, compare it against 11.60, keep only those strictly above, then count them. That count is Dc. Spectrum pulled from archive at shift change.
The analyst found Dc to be 9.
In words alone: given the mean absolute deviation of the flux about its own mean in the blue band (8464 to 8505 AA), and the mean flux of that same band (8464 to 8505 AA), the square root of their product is 2.5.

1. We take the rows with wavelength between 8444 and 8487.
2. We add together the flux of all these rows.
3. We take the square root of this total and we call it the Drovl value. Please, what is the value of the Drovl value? 16.1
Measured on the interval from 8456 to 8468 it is 8.4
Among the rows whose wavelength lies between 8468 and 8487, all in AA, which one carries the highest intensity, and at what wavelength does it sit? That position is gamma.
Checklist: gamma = 8476.32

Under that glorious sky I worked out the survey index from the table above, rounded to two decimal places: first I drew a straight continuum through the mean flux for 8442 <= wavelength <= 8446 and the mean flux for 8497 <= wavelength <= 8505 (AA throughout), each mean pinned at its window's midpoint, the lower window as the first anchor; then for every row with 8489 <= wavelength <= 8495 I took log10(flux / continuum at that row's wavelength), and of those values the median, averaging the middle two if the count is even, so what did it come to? 0.04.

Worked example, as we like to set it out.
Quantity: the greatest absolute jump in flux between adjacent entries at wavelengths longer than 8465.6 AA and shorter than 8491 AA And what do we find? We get 0.3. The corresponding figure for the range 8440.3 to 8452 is 0.2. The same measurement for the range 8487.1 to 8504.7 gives 1.1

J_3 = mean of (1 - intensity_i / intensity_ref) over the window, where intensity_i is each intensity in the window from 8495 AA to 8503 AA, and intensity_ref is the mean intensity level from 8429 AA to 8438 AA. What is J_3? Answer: 0.14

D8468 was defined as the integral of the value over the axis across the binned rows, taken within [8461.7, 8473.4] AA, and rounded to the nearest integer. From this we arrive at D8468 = 136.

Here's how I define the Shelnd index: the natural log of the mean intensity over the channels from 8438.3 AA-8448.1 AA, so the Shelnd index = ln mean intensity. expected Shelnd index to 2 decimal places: 2.46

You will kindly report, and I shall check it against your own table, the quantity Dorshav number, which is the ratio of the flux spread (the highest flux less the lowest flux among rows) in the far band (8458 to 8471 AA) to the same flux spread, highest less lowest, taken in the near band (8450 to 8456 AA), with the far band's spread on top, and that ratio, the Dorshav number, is 8.4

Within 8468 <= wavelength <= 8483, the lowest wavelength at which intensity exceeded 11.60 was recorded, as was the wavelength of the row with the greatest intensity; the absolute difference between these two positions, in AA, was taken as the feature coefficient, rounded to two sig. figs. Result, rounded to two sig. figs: 3.9 AA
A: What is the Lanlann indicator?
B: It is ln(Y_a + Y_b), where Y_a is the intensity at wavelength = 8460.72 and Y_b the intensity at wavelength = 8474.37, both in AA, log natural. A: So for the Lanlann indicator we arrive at 3.18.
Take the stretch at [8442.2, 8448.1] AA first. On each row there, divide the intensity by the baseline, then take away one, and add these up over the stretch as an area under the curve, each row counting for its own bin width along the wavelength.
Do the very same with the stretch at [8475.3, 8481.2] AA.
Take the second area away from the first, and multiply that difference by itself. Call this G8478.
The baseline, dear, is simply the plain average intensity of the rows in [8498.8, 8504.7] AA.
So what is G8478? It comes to 0.00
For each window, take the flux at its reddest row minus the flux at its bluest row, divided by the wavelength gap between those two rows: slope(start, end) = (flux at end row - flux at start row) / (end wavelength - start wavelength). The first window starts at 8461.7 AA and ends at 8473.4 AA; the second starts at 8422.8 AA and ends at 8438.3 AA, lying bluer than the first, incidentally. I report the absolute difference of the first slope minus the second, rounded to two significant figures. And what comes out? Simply 0.030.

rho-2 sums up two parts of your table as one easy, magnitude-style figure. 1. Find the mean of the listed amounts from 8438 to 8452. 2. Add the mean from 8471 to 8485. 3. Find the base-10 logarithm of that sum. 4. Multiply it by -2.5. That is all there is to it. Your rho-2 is -3.43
